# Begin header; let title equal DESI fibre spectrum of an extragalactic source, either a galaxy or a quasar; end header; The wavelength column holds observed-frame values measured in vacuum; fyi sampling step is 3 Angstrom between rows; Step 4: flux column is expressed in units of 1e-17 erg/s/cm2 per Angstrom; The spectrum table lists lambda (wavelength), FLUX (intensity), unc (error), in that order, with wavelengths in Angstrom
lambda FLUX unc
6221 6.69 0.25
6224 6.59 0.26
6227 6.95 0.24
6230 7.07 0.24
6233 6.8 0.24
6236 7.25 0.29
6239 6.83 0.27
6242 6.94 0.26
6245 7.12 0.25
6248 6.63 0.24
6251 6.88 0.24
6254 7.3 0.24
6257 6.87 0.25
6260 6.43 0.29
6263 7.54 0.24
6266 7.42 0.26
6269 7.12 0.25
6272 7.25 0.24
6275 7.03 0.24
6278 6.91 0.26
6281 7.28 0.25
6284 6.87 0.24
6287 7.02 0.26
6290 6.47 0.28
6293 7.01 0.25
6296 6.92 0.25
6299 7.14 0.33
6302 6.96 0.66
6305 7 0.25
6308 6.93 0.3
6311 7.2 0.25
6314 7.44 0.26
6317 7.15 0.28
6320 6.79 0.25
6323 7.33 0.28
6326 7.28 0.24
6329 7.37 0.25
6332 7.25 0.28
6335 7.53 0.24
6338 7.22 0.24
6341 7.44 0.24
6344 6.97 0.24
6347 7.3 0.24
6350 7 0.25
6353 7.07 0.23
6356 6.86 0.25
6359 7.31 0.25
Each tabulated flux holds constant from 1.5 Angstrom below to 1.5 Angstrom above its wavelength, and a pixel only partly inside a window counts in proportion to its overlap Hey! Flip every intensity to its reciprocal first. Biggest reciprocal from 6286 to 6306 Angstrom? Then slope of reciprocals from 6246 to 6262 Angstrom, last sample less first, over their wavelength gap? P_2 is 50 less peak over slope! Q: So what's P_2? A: -345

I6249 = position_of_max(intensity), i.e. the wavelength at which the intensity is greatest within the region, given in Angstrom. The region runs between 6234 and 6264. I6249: 6263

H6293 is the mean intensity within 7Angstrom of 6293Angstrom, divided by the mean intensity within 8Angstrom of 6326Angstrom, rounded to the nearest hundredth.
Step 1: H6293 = 0.96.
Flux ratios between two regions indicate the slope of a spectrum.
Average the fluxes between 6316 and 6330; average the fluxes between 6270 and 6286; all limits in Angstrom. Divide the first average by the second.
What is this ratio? 1.02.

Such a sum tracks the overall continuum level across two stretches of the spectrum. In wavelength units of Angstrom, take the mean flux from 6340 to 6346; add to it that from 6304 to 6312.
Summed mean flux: 14.2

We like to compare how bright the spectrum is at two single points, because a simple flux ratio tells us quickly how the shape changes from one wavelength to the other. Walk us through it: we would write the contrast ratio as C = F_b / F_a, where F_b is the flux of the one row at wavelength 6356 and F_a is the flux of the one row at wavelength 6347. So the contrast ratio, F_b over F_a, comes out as 0.94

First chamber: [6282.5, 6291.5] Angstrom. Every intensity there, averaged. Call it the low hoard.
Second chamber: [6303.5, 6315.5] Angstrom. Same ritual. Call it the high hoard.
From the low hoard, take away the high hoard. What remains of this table -0.36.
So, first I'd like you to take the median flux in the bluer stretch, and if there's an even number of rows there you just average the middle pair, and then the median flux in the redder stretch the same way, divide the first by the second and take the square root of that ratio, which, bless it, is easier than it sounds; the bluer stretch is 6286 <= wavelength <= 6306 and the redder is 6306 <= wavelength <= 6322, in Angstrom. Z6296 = 0.989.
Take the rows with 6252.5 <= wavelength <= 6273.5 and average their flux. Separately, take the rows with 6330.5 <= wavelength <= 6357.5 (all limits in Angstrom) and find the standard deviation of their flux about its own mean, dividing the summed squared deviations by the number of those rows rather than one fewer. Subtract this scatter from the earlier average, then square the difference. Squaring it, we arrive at 47.9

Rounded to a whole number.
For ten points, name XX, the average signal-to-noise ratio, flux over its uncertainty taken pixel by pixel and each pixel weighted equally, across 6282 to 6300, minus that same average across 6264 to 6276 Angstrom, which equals -3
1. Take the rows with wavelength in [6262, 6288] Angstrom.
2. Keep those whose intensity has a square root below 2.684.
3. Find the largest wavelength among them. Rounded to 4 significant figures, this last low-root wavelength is 6287 Angstrom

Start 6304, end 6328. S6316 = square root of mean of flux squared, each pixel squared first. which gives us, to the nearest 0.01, 7.14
